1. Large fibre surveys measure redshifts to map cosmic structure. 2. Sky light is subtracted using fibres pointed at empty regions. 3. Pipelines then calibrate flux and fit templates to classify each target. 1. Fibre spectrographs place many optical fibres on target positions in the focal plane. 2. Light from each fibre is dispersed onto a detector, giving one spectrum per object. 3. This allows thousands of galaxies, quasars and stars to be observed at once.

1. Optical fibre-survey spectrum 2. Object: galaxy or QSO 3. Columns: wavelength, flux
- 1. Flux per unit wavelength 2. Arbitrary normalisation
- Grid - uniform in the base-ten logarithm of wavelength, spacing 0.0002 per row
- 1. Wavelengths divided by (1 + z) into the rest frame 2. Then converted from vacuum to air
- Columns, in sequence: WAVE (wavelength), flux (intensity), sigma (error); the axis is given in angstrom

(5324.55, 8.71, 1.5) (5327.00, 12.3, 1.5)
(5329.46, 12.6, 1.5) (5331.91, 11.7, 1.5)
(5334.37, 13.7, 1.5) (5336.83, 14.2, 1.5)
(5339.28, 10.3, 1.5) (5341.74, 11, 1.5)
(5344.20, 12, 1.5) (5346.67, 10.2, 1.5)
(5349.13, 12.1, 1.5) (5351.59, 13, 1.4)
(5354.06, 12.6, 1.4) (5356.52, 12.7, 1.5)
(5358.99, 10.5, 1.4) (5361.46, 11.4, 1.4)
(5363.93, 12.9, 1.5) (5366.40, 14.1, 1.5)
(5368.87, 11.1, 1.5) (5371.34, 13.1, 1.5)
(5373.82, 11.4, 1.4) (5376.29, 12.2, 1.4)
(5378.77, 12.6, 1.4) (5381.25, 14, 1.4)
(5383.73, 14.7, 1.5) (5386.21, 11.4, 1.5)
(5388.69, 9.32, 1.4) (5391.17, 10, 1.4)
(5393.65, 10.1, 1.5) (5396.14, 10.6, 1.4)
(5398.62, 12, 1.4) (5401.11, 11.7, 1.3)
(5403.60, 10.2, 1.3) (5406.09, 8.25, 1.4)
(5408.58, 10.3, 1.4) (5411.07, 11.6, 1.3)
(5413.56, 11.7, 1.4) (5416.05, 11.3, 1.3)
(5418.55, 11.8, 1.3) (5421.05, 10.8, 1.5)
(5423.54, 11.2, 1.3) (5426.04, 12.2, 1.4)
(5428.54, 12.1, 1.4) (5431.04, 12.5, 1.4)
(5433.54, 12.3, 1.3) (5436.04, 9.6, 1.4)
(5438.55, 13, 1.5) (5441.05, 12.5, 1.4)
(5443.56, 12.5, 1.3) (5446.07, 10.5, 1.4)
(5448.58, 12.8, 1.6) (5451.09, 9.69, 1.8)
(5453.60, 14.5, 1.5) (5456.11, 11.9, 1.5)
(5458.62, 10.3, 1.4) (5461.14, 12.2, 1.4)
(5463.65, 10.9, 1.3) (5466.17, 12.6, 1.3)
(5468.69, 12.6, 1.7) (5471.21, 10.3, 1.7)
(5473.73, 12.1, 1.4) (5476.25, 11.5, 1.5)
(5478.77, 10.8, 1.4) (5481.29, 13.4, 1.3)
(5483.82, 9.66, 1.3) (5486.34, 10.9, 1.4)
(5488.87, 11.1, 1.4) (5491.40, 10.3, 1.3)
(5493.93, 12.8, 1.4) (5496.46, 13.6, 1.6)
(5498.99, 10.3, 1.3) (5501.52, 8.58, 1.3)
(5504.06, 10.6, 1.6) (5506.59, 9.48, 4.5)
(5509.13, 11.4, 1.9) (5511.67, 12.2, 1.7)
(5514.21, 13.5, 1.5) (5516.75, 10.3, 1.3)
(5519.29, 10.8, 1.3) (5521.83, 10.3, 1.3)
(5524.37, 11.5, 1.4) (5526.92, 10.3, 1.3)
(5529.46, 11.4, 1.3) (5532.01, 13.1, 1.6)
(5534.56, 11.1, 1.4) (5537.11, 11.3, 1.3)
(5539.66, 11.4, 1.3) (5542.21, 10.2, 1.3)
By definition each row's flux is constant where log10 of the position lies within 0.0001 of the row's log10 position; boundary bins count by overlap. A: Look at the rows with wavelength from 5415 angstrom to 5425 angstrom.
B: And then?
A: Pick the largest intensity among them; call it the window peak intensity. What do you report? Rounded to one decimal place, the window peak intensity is 11.8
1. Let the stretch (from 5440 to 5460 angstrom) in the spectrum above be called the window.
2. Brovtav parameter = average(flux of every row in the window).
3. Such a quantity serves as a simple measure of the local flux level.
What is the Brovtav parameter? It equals 11.8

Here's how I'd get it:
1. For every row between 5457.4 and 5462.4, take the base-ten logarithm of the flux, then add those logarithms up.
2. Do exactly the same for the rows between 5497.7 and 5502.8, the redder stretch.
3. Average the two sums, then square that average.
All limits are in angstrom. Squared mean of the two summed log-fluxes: 4.1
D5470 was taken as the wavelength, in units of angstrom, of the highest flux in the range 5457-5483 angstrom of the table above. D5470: 5481.29 angstrom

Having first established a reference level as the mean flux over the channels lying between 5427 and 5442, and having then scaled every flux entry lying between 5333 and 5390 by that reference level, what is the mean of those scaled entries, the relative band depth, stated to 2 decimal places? 1.02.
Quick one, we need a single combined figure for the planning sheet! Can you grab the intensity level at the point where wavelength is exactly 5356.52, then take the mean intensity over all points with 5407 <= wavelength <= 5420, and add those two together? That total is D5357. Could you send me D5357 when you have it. 24.0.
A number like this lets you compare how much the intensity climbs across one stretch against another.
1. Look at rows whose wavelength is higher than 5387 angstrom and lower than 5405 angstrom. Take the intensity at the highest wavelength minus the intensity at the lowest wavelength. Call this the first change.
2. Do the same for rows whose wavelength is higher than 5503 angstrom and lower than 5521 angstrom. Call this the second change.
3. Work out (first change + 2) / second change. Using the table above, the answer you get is 14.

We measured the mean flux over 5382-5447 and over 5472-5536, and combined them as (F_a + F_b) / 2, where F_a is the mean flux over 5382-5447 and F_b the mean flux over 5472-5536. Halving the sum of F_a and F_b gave 11.3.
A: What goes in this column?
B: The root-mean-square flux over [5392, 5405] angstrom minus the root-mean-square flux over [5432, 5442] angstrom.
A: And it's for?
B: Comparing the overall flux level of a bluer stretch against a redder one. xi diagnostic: -1.0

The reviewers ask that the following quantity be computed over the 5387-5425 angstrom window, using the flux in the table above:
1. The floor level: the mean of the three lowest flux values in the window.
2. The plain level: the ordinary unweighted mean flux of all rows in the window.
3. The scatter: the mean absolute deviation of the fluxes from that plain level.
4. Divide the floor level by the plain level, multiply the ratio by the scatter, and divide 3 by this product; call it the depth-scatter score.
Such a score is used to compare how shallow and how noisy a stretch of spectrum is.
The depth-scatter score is 4.2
